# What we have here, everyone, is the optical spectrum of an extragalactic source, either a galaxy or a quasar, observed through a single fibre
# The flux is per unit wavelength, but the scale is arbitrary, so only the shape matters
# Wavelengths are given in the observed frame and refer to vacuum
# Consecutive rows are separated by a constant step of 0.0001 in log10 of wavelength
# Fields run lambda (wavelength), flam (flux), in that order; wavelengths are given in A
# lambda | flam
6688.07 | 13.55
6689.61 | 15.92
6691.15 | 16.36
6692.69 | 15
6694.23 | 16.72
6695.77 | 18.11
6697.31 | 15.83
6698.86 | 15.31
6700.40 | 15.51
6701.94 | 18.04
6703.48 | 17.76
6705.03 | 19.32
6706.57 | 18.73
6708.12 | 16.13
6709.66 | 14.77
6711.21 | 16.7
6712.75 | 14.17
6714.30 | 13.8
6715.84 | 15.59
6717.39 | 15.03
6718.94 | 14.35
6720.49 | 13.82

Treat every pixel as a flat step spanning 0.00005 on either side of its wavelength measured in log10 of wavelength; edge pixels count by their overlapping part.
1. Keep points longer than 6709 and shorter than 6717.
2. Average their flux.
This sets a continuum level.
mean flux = 15.0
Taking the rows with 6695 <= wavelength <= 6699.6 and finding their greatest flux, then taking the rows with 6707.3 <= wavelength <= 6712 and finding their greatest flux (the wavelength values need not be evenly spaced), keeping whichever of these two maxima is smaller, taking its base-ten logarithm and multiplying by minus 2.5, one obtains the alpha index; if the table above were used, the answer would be -3.057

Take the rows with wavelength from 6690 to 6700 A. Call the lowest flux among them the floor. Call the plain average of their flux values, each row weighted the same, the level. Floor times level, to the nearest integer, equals 243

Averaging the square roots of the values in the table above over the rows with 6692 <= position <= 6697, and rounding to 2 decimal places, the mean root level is 4.07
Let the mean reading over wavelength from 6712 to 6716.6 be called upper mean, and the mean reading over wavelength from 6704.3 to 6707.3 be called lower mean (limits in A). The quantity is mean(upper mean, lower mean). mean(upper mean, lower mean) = 16.8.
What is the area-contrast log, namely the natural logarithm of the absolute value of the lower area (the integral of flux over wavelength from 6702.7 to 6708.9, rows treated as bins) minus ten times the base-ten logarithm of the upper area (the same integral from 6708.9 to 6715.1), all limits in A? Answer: 4.52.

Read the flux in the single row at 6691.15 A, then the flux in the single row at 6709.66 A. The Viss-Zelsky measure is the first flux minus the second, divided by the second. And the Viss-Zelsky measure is 0.11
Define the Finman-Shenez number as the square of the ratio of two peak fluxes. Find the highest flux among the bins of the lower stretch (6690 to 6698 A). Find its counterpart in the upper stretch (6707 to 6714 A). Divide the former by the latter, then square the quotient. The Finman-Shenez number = 1.2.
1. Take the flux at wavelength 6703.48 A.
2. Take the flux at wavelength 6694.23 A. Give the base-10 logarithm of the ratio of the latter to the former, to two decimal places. -0.03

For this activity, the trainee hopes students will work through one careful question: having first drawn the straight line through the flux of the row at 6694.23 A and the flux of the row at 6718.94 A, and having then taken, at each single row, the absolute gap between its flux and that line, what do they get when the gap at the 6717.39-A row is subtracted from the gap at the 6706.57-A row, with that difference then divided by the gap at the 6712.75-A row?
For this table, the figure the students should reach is 3.4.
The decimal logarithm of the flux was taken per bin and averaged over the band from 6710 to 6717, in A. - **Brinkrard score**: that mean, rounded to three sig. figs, 1.18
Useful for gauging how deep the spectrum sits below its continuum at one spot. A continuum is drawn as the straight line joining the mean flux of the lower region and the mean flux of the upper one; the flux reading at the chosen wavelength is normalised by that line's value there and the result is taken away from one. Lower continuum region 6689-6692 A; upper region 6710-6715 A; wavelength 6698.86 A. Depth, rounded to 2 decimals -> 0.02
